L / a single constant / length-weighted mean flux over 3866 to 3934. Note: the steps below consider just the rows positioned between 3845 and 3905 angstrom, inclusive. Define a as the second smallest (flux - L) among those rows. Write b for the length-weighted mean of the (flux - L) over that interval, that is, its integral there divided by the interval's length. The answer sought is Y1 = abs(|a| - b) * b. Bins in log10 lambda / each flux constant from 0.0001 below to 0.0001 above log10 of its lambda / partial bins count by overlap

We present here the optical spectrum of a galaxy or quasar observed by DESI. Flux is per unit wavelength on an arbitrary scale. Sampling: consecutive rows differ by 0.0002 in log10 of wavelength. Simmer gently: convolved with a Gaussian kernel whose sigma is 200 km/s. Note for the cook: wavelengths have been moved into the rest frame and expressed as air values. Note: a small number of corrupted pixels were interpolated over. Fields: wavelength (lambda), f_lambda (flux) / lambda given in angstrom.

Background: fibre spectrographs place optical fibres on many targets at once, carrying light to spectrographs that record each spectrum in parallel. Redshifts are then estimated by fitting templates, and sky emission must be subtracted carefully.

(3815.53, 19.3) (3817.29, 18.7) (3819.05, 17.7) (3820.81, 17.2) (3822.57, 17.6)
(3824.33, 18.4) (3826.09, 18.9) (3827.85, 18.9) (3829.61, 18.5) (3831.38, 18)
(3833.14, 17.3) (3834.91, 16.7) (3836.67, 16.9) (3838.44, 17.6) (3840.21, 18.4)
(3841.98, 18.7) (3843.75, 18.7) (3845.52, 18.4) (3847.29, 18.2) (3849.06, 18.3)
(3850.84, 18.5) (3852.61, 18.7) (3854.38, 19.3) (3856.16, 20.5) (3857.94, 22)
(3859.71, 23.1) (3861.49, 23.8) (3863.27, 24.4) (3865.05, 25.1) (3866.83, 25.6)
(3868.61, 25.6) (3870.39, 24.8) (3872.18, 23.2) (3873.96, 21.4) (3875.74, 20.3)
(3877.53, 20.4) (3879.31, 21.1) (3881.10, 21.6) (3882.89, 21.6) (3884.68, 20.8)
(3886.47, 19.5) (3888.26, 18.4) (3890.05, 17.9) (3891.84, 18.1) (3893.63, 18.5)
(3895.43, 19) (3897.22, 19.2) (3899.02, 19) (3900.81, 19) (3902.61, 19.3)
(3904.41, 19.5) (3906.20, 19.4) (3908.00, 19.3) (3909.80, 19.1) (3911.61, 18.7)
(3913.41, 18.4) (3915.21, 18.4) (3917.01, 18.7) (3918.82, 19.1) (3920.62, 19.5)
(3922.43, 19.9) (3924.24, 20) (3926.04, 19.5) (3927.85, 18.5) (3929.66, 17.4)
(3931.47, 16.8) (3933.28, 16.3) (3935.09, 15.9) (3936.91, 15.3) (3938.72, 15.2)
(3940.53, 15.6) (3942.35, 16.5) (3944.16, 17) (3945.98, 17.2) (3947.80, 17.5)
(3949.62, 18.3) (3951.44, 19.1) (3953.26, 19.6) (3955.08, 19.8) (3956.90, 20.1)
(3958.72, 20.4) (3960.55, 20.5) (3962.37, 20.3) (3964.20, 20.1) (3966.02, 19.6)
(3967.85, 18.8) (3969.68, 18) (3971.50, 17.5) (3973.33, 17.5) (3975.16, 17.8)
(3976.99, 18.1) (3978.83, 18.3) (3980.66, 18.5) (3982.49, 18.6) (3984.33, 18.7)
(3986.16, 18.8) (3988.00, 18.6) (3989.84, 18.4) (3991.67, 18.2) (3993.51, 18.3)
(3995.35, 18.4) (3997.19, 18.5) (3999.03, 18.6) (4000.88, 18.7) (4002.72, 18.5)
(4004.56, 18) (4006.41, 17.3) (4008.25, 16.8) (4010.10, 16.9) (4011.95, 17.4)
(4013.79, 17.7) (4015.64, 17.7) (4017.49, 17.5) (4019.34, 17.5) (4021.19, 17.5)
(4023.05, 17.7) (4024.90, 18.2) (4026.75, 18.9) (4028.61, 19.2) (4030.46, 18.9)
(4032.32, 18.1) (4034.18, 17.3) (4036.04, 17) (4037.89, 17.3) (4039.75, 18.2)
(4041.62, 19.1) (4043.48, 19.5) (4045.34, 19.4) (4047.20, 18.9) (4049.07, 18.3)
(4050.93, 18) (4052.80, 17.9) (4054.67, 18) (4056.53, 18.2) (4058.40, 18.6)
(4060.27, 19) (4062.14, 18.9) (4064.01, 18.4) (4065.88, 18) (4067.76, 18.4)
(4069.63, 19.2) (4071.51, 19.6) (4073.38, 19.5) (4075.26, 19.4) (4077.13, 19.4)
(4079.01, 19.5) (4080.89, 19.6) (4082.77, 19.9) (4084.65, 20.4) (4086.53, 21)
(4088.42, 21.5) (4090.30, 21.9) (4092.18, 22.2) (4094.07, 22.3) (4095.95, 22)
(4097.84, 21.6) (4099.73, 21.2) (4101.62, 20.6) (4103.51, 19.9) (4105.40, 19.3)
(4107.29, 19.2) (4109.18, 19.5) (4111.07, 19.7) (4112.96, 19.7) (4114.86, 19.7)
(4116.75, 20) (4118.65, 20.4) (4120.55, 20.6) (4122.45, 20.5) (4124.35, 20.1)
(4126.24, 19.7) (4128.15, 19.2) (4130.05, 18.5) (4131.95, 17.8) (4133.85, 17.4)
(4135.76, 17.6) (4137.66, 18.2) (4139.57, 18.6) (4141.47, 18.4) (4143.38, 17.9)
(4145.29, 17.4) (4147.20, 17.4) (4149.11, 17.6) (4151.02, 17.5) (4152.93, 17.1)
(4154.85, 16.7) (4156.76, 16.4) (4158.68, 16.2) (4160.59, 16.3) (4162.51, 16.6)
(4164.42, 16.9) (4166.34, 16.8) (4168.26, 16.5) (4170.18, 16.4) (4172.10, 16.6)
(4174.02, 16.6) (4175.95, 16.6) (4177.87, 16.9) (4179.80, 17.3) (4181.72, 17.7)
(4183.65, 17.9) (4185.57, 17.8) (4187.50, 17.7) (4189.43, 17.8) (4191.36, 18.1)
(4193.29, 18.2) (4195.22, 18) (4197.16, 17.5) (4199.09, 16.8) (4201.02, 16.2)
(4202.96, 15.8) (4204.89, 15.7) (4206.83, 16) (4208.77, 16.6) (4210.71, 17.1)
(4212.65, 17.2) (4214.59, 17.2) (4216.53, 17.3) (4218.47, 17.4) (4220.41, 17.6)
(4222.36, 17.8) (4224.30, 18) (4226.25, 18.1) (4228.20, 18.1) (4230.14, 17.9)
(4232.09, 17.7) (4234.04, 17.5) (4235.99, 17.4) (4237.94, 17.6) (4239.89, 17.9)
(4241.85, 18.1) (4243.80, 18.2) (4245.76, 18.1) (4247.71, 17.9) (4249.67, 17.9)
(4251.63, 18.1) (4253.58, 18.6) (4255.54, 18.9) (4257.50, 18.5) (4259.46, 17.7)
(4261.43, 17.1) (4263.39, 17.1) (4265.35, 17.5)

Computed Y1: 1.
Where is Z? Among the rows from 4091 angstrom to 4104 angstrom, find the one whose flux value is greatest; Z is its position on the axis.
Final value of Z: 4094.07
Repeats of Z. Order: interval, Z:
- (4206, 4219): 4218.47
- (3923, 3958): 3956.90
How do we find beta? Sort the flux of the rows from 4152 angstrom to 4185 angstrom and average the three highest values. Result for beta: 17.6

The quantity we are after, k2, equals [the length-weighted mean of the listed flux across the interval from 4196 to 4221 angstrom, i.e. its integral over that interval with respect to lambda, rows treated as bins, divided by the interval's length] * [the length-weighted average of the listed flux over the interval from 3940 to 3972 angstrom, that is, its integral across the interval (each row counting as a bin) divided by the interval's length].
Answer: 314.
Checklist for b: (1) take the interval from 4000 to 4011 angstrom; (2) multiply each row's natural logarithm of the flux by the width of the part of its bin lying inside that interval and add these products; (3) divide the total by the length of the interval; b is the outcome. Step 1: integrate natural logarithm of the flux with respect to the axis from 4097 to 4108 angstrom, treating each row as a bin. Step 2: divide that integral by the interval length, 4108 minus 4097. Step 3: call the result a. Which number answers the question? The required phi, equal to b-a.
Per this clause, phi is -0.14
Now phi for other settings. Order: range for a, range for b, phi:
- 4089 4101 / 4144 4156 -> -0.23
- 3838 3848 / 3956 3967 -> 0.09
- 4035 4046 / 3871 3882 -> 0.15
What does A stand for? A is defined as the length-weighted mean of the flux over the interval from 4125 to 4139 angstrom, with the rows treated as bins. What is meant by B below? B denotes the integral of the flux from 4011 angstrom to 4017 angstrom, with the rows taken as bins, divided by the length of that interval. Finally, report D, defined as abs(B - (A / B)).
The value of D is 16.6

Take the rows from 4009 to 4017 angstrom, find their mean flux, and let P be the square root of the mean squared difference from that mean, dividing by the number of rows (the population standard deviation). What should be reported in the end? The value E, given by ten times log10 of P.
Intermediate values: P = 0.33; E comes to -4.9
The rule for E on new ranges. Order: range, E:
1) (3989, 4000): -8.9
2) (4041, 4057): -2.2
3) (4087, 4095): -5.1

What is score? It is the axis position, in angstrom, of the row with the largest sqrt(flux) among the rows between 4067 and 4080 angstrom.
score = 4071.51 angstrom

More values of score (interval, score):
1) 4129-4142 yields 4139.57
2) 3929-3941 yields 3929.66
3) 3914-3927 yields 3924.24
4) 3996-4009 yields 4000.88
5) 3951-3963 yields 3960.55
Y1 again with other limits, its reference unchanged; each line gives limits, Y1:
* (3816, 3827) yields -7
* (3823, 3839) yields -9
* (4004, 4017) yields -13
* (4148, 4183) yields -19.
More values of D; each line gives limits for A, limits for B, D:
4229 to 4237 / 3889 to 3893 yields 17.1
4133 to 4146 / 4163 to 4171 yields 15.6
